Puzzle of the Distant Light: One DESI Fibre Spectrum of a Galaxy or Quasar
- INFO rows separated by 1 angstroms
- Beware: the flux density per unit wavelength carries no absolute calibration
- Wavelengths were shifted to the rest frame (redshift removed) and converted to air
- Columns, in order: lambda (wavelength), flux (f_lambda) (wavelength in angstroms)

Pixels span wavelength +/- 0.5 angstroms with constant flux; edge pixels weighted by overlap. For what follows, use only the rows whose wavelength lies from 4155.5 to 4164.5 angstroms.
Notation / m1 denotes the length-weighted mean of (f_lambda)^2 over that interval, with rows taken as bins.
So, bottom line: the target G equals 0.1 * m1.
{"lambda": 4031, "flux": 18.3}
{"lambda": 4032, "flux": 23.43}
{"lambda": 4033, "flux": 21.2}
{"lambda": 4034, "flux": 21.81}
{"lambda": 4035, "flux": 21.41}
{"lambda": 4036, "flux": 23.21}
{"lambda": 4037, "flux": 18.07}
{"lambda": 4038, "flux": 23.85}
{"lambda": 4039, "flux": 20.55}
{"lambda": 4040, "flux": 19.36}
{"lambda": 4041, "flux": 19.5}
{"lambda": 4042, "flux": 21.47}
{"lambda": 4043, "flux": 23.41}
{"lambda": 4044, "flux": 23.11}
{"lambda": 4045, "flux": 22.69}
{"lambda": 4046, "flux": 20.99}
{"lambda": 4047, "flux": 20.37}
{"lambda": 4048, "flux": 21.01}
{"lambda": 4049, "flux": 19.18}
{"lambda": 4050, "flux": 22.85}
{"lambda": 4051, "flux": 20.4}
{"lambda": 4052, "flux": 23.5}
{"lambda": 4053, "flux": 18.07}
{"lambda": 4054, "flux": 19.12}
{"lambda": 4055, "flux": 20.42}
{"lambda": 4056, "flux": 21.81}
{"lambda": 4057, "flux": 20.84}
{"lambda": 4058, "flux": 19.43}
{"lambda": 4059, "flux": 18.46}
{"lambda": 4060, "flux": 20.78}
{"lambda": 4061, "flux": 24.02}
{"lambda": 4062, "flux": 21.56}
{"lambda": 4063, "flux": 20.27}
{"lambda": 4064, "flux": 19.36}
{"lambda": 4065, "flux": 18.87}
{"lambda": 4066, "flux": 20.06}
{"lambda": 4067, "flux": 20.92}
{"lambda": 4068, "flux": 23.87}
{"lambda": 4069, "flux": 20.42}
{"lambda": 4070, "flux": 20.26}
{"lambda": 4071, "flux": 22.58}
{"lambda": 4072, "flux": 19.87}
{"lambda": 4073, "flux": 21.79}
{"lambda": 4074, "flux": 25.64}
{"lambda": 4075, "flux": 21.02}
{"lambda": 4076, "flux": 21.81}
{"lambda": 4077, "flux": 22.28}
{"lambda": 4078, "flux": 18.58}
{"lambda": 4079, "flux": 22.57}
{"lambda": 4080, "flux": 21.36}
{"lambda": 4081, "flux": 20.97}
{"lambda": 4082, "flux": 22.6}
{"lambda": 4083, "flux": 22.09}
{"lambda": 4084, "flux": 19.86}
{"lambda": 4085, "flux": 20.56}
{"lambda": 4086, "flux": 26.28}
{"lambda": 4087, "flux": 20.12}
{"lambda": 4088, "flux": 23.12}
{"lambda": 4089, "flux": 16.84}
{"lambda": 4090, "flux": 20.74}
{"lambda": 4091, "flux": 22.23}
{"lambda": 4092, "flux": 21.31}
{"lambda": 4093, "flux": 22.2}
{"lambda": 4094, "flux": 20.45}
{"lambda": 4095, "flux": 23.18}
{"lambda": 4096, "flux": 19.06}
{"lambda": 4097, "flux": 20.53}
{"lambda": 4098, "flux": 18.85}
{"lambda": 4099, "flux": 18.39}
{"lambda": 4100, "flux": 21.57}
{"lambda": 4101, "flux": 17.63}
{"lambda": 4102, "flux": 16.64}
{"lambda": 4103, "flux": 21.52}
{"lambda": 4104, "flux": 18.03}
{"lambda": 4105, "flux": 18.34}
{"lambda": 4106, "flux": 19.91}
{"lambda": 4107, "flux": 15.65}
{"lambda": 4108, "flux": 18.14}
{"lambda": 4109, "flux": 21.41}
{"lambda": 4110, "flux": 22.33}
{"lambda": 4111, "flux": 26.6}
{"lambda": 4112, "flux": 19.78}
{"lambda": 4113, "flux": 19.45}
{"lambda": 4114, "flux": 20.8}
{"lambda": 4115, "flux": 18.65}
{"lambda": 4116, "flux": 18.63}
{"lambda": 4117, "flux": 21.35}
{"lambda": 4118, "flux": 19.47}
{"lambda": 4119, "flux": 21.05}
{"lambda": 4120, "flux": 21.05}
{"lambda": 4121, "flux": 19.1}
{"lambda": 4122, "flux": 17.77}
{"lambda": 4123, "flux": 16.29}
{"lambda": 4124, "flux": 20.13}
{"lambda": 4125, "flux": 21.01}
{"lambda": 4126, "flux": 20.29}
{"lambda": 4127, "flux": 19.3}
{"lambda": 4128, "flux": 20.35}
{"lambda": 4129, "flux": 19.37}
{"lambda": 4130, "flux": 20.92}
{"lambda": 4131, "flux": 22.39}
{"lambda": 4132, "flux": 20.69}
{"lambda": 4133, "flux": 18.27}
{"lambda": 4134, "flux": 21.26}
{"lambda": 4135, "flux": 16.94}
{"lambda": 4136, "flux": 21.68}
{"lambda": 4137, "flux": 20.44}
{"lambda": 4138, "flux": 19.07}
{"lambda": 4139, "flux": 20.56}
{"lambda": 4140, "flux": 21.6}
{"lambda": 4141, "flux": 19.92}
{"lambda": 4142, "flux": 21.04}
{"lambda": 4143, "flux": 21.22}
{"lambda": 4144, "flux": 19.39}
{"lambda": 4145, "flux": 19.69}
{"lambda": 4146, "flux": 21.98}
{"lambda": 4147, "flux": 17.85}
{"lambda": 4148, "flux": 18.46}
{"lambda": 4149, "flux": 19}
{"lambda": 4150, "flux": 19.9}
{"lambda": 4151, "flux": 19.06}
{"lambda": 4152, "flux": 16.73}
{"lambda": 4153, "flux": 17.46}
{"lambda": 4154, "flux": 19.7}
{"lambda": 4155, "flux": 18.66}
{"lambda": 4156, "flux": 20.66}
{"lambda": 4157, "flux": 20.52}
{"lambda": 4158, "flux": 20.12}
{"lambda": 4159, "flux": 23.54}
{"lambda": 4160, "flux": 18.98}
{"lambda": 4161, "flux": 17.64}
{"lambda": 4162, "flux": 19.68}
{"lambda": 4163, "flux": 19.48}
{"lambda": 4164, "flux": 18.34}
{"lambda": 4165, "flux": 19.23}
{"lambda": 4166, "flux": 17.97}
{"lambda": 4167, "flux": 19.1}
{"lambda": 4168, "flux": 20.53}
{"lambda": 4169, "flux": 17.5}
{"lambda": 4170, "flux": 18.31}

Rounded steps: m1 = 398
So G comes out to 39.8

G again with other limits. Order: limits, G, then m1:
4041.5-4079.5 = 45.0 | 450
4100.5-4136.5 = 39.6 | 396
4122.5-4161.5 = 39.4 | 394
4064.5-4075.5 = 46.1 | 461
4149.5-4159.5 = 38.9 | 389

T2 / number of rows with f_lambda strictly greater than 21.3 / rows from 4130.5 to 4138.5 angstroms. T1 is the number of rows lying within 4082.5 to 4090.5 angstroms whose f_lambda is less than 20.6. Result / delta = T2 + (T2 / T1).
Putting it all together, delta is 2.5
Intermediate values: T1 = 4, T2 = 2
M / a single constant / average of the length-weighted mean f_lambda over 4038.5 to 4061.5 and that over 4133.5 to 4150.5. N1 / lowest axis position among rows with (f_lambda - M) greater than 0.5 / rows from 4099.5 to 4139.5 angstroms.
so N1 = 4100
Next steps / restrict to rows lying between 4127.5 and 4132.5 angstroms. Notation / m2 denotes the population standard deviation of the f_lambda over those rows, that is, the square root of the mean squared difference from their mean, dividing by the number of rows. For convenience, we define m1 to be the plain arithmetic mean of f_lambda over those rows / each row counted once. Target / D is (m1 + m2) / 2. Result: 10.9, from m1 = 20.7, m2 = 1.0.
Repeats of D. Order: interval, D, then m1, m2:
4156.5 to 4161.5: 11.1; 20.2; 2.0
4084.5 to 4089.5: 12.3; 21.4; 3.2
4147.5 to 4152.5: 9.8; 18.6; 1.1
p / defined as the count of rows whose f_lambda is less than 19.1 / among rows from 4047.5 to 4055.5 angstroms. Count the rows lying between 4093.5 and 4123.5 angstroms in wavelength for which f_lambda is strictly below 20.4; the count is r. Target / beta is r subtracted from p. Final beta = -17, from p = 1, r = 18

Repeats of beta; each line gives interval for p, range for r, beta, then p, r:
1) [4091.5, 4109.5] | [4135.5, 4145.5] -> 5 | 9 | 4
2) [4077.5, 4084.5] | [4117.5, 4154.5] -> -22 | 1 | 23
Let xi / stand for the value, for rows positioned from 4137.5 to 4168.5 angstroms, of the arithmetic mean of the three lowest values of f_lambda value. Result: 17.3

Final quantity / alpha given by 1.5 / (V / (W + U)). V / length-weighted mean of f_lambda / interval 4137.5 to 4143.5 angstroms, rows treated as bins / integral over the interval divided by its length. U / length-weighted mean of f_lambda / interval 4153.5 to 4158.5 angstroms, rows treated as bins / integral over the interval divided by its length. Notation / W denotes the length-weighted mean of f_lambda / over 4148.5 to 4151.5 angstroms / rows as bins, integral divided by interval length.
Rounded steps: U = 19.9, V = 20.6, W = 19.3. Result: 2.86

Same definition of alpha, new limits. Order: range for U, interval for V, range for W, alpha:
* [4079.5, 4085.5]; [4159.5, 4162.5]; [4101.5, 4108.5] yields 3.16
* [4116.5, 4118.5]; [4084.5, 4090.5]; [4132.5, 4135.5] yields 2.77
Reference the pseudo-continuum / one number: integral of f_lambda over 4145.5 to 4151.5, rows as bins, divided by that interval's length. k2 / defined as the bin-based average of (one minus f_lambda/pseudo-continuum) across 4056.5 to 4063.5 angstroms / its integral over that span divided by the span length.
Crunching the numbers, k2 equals -0.072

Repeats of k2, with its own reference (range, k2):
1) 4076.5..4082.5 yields -0.104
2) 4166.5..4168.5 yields -0.023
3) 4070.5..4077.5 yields -0.143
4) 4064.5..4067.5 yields -0.030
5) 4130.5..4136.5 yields -0.043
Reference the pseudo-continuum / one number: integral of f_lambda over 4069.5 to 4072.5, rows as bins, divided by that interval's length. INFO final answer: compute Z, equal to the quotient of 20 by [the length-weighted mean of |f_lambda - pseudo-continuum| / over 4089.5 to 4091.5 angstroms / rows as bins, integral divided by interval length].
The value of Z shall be 27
